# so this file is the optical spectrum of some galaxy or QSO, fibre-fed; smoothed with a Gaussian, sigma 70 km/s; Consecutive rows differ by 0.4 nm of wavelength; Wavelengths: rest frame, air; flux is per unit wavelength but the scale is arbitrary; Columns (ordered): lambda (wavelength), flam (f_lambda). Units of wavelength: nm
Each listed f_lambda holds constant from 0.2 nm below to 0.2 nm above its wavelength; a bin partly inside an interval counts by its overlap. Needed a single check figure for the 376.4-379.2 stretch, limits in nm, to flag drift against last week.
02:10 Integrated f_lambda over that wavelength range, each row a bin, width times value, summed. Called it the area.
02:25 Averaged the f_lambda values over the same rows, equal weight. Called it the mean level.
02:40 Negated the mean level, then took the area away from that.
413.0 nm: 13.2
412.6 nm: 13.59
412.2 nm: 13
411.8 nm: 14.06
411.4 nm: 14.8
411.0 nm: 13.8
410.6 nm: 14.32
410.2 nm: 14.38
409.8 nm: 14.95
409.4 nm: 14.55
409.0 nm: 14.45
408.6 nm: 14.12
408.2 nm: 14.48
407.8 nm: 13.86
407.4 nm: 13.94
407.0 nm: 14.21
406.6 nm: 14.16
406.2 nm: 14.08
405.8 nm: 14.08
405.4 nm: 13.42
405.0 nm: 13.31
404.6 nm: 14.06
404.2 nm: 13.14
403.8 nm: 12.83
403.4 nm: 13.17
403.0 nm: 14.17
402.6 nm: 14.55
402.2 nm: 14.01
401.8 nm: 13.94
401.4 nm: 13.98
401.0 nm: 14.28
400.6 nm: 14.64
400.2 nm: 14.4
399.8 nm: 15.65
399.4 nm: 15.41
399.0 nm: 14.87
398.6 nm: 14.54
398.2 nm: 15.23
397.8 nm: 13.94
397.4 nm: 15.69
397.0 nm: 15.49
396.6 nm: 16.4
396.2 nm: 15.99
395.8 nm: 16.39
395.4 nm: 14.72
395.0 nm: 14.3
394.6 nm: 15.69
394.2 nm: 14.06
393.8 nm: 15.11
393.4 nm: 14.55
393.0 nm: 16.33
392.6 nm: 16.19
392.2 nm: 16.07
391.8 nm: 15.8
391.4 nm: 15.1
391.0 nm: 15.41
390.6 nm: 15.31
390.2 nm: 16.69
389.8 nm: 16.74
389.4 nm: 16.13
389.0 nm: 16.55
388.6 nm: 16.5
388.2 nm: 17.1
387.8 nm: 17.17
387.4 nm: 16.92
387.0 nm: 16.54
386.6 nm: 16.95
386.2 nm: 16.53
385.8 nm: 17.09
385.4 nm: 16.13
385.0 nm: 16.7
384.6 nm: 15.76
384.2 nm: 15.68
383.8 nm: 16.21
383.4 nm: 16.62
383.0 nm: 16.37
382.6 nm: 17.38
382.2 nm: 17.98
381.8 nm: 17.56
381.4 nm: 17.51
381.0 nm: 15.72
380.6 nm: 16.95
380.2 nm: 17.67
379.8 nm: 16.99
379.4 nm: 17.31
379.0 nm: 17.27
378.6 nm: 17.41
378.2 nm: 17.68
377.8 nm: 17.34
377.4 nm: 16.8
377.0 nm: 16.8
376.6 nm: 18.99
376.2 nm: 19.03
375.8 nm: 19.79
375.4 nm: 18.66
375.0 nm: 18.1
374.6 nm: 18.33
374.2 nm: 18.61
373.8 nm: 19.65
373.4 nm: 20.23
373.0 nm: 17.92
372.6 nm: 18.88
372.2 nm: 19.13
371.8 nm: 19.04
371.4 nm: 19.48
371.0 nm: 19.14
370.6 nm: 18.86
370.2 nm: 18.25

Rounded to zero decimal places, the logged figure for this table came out -66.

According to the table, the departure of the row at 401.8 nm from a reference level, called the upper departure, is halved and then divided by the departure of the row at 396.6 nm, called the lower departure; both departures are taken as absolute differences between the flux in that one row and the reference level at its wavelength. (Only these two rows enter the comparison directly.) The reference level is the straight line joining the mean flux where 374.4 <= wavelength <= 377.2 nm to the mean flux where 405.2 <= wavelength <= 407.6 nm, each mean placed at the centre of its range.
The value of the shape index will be 0.4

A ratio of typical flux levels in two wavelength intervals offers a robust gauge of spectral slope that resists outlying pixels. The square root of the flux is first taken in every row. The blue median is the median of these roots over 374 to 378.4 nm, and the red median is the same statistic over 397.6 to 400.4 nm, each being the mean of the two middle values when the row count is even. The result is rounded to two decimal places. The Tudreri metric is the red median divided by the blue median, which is 0.90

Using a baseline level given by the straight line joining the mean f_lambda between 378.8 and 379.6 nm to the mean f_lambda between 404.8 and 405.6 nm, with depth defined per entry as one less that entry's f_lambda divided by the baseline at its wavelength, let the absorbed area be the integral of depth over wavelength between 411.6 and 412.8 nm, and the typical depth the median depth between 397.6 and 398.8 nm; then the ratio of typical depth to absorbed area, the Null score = 0.10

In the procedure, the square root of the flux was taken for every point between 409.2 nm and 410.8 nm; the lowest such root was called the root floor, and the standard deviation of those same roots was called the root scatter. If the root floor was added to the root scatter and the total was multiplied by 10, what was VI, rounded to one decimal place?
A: 38.2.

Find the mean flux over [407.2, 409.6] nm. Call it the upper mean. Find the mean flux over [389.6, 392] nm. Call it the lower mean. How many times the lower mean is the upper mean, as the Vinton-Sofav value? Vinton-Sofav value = 0.898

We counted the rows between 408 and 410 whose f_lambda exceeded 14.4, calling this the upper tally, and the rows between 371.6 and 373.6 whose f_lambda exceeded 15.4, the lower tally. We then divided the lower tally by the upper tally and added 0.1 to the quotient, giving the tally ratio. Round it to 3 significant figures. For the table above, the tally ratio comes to 1.35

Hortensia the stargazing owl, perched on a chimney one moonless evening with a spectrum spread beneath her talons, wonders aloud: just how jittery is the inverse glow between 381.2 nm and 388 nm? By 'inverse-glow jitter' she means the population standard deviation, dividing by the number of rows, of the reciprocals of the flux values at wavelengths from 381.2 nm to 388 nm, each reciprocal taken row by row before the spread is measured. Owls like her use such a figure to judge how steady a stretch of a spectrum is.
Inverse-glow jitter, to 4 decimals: 0.0022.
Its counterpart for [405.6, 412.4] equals 0.0022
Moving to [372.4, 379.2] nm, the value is 0.0030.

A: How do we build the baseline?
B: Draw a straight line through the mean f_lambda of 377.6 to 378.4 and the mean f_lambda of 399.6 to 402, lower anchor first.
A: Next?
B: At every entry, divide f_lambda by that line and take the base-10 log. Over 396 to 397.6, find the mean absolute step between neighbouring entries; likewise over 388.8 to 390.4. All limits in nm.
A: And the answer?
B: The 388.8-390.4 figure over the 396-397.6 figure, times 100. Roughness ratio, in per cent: 64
